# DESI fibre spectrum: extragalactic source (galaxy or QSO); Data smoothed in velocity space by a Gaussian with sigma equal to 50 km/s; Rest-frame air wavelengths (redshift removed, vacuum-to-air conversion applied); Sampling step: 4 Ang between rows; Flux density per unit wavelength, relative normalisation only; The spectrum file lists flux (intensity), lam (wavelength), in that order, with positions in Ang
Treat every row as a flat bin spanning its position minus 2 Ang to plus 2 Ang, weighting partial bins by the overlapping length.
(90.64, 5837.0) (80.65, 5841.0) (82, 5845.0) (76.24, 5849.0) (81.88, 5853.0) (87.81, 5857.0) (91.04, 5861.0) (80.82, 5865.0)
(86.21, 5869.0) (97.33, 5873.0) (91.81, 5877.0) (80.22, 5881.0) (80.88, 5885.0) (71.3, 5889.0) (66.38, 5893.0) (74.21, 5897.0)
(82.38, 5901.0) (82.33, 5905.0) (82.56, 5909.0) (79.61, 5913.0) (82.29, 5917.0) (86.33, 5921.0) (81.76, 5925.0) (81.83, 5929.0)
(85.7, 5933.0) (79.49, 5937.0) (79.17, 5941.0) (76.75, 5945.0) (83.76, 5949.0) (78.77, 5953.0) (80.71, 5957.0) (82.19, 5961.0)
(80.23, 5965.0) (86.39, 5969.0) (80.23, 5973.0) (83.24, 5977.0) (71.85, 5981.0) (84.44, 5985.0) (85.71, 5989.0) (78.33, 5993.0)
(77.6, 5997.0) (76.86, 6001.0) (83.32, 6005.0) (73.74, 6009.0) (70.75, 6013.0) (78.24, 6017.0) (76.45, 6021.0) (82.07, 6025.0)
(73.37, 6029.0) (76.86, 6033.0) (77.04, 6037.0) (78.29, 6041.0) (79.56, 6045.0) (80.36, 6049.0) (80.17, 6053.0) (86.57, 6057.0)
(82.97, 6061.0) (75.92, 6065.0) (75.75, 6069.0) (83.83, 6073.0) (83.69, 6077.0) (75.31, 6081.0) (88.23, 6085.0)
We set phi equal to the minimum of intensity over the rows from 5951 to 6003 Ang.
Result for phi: 71.85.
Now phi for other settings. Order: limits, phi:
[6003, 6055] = 70.75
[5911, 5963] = 76.75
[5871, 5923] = 66.38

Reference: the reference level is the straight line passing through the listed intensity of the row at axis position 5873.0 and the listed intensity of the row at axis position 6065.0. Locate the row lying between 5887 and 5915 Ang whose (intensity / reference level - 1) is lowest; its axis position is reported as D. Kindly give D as 5893.0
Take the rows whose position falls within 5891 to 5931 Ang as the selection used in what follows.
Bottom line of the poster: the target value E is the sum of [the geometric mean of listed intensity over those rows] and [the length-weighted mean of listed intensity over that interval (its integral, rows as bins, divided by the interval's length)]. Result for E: 160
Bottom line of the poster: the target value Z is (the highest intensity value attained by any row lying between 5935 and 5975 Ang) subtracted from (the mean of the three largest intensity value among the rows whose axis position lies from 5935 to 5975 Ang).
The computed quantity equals -2.3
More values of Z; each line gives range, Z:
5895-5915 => -0.1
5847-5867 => -4.1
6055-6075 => -2.1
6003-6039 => -2.1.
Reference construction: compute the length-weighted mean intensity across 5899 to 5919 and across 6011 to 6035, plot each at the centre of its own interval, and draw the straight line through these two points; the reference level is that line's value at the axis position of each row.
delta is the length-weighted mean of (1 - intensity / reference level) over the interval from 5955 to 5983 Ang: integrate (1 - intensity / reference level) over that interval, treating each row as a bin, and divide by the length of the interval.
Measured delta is -0.02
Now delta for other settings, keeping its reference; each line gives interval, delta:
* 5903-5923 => -0.01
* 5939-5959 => 0.00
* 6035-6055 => -0.05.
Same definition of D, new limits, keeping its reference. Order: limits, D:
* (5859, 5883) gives 5865.0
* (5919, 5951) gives 5945.0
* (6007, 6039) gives 6013.0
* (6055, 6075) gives 6065.0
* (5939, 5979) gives 5945.0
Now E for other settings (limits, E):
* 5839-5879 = 171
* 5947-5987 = 162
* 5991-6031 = 154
